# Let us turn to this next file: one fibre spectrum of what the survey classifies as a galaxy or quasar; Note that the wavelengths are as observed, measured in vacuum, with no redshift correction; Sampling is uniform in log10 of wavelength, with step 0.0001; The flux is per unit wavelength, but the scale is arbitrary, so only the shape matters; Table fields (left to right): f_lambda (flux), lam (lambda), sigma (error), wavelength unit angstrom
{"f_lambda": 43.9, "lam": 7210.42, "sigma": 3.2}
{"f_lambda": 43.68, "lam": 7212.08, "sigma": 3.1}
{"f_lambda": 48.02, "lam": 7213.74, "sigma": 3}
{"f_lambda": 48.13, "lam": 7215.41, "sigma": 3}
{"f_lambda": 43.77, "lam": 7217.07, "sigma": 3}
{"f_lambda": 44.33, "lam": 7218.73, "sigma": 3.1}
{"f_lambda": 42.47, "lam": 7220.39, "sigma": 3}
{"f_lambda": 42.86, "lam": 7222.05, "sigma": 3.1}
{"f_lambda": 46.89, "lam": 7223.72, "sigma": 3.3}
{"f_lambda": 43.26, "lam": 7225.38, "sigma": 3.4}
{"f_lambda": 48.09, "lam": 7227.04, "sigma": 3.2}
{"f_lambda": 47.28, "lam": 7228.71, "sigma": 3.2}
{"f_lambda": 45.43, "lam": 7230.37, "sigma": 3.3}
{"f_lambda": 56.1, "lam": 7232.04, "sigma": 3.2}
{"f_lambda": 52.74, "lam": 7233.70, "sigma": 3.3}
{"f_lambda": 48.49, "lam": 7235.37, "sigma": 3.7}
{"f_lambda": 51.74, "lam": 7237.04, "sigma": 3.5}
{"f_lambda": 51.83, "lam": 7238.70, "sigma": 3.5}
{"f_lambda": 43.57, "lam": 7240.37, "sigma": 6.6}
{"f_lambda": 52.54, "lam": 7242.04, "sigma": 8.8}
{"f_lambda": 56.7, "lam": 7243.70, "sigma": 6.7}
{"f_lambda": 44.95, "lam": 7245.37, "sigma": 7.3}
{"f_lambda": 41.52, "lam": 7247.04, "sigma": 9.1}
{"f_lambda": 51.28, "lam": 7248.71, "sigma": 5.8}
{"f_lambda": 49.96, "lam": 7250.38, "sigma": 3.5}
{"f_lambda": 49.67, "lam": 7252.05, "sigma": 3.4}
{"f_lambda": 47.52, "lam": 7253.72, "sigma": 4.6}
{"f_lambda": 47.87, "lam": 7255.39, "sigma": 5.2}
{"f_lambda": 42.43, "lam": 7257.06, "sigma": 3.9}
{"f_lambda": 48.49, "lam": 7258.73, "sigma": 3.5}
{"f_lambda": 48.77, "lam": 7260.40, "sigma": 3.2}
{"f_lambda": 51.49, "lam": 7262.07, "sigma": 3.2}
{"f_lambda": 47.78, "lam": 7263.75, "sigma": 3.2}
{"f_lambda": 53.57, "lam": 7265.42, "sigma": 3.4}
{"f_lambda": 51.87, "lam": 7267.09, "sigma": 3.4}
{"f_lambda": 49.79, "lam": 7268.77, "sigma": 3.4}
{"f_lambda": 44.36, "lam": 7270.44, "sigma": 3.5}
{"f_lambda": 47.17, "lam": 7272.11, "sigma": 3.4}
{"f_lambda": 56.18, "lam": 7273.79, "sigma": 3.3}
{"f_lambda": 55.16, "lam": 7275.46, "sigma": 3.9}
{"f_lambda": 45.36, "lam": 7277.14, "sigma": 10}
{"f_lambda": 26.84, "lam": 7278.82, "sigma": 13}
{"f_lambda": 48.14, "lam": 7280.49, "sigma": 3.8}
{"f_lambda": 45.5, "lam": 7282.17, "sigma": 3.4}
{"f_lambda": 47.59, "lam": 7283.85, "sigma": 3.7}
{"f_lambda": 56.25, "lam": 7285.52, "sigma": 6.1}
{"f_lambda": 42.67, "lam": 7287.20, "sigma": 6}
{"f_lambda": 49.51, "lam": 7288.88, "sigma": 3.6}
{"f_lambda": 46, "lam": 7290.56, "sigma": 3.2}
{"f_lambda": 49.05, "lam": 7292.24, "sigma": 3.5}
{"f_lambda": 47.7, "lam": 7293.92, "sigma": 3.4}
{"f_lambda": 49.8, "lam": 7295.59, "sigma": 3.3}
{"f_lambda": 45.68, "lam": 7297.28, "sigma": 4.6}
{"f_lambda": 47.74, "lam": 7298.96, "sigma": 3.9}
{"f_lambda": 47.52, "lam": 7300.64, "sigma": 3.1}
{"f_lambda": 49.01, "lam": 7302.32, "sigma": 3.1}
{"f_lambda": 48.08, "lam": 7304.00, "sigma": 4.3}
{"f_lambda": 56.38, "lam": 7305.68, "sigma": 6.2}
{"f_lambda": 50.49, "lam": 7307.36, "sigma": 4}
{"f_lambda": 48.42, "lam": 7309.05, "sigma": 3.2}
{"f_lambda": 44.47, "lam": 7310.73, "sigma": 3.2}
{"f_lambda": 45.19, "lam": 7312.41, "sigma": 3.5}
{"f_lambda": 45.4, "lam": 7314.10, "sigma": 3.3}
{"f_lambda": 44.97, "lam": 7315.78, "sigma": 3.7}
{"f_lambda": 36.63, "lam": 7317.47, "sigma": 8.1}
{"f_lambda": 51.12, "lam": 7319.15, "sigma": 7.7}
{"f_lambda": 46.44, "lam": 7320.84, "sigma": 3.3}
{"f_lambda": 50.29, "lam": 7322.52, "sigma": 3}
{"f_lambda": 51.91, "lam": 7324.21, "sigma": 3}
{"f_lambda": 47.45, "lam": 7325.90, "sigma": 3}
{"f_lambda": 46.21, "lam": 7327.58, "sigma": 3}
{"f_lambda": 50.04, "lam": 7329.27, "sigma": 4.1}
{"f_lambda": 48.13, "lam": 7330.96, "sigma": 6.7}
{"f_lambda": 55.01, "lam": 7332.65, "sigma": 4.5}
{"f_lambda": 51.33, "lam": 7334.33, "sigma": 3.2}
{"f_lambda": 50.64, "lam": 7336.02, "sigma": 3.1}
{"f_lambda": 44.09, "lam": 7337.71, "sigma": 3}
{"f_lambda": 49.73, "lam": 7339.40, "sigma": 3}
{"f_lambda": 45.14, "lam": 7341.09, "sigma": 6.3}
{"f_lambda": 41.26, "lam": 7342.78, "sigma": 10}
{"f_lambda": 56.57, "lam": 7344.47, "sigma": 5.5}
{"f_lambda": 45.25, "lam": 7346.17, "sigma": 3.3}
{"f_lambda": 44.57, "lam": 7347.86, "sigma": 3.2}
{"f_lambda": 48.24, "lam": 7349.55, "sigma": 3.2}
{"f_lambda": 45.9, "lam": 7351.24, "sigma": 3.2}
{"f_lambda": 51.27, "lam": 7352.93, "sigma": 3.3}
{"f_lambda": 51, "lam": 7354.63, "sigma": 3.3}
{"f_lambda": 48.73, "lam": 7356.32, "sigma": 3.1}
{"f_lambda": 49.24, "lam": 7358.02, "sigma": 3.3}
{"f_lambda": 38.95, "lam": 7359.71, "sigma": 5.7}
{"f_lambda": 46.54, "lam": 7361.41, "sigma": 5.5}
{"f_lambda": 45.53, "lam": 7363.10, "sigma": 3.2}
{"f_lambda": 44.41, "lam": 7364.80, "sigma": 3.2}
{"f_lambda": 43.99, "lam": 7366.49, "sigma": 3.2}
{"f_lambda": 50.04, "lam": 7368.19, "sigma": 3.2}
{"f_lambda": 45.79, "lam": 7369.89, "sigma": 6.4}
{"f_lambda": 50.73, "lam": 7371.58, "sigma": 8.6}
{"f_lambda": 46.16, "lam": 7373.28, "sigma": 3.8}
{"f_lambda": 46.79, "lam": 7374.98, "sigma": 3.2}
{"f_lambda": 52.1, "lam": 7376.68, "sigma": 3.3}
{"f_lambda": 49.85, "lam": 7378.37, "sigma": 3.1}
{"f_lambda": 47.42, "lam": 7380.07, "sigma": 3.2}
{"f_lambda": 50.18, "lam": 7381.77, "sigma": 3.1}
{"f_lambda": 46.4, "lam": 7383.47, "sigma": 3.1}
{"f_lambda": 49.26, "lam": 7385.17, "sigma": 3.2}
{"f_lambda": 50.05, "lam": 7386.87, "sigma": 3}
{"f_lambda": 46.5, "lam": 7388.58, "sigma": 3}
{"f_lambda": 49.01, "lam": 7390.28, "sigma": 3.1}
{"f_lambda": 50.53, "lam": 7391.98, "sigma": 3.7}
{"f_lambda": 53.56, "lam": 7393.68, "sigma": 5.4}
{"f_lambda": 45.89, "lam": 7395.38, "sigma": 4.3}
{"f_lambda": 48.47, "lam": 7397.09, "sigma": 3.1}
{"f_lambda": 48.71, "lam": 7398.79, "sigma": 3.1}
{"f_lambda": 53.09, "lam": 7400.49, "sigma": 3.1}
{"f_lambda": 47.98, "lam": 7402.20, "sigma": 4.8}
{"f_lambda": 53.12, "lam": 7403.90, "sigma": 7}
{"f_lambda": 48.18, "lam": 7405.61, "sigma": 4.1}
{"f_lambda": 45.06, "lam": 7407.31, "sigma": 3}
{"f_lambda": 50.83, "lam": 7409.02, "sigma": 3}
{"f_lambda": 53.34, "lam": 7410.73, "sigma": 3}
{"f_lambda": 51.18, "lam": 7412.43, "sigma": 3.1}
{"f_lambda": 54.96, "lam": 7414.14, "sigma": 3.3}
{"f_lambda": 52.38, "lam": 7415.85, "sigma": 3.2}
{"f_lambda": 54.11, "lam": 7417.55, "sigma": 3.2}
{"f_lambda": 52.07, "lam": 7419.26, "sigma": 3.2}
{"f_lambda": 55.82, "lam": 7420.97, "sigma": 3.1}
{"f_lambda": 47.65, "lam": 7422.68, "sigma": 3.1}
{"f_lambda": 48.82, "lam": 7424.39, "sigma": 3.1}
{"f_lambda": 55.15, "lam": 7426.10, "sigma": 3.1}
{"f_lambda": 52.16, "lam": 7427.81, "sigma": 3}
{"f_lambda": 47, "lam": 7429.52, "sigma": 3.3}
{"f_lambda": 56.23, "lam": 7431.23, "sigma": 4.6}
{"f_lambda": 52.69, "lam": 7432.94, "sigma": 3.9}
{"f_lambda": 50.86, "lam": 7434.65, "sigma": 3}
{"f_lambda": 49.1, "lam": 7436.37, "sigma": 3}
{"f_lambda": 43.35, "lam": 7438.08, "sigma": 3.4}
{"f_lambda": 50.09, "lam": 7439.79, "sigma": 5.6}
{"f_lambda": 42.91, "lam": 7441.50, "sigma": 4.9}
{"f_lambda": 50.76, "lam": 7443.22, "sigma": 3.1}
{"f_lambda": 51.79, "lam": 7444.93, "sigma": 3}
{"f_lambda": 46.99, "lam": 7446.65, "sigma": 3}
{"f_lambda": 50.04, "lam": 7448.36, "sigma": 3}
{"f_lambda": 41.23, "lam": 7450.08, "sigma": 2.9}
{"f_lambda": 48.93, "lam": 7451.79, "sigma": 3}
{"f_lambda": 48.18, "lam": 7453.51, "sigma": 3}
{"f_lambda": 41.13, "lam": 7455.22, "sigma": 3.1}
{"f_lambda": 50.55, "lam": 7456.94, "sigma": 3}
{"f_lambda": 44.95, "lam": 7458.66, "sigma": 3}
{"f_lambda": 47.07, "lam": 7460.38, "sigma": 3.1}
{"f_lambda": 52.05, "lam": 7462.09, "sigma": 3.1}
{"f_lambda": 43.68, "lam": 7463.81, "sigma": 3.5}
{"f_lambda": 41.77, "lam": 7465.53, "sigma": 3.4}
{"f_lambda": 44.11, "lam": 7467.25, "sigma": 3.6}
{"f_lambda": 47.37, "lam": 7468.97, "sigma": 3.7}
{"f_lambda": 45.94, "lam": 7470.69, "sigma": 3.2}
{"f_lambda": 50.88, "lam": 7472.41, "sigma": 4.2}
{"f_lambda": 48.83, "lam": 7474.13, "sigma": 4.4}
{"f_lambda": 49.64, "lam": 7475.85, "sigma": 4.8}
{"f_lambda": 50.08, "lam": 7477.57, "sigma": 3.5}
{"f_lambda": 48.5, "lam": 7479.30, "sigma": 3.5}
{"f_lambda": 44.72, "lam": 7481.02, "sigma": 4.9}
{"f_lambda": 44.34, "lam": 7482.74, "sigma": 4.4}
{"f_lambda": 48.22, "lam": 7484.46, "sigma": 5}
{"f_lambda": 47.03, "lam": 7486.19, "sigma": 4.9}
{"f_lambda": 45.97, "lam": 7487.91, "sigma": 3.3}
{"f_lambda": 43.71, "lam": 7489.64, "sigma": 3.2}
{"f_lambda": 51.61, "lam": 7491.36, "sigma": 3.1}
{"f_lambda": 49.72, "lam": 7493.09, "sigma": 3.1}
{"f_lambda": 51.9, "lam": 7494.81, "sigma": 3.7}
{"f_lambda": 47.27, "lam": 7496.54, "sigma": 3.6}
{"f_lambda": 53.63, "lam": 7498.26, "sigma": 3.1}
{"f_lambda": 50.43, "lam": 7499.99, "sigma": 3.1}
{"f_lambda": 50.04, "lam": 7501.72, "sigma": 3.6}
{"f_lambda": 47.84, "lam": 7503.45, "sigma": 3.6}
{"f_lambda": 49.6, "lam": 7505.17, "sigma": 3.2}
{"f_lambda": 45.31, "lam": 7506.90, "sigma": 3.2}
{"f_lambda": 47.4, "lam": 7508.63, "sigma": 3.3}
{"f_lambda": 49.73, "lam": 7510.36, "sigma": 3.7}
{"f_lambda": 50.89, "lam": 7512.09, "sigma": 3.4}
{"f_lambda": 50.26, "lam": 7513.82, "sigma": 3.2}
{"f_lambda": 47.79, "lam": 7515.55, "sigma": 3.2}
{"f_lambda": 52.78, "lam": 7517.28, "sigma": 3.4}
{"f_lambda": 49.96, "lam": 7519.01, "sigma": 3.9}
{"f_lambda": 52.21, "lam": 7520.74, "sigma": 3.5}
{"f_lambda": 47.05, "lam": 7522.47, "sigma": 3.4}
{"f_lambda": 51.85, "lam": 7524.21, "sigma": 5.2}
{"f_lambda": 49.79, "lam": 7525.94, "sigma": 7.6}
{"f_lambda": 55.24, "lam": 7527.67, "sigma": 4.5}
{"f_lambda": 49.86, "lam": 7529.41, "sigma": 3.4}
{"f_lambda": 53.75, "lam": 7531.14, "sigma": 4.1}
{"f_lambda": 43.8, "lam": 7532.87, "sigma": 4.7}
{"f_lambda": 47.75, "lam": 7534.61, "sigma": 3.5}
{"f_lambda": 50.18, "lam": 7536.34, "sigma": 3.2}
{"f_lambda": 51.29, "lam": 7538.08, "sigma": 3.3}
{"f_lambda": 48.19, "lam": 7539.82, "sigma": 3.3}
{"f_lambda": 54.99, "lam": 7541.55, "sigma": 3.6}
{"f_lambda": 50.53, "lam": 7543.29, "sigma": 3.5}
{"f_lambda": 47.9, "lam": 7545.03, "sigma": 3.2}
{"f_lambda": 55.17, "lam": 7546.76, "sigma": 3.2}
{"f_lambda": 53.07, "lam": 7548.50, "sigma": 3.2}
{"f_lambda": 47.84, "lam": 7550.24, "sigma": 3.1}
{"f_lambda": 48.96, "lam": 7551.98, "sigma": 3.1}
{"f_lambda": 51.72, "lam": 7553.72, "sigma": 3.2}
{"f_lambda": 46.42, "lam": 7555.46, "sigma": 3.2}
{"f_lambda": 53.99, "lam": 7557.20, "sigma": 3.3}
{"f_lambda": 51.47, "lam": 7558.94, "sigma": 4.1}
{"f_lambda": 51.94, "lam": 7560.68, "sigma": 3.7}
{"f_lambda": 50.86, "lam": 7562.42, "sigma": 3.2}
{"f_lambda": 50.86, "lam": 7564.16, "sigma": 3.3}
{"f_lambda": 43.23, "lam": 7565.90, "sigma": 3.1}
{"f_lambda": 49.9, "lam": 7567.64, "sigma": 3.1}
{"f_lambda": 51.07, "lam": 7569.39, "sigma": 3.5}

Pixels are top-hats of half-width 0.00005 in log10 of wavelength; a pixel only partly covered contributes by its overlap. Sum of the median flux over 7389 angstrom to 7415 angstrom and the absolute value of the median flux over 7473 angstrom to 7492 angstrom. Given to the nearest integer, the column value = 99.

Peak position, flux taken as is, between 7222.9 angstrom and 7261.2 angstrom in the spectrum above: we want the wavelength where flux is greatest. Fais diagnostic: 7243.70 angstrom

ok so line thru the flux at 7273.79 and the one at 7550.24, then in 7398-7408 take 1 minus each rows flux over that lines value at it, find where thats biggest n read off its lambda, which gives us 7407.31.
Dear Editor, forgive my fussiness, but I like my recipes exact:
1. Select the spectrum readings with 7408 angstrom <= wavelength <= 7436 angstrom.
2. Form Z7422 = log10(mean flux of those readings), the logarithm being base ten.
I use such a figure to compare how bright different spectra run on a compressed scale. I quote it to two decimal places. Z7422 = 1.72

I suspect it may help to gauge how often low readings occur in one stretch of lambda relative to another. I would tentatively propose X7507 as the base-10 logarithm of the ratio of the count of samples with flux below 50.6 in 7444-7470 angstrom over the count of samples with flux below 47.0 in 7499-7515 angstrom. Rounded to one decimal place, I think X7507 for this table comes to 1.1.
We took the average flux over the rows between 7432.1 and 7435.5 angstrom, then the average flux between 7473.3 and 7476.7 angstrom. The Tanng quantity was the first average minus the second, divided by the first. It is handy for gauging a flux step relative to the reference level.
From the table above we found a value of 0.049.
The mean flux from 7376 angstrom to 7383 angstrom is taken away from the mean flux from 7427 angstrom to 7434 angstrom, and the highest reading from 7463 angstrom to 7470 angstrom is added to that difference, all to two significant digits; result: 50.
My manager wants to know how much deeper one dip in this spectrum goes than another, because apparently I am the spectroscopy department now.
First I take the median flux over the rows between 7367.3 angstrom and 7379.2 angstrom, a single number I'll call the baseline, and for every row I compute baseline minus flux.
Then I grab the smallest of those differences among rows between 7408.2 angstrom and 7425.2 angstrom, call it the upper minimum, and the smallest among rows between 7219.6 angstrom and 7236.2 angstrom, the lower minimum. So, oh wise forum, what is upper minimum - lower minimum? 0.3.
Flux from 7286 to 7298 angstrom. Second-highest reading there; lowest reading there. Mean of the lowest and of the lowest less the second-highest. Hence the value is 17.9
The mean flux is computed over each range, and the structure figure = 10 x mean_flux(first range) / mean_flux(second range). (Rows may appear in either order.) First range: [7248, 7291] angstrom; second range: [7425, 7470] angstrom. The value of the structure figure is 10.01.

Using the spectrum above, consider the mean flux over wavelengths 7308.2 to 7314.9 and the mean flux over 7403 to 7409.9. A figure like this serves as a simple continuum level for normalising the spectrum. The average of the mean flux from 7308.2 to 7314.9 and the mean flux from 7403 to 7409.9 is 47.6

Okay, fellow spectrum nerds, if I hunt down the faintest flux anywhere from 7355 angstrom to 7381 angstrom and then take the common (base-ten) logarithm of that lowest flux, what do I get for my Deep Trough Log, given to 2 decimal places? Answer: 1.59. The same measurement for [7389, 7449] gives 1.63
